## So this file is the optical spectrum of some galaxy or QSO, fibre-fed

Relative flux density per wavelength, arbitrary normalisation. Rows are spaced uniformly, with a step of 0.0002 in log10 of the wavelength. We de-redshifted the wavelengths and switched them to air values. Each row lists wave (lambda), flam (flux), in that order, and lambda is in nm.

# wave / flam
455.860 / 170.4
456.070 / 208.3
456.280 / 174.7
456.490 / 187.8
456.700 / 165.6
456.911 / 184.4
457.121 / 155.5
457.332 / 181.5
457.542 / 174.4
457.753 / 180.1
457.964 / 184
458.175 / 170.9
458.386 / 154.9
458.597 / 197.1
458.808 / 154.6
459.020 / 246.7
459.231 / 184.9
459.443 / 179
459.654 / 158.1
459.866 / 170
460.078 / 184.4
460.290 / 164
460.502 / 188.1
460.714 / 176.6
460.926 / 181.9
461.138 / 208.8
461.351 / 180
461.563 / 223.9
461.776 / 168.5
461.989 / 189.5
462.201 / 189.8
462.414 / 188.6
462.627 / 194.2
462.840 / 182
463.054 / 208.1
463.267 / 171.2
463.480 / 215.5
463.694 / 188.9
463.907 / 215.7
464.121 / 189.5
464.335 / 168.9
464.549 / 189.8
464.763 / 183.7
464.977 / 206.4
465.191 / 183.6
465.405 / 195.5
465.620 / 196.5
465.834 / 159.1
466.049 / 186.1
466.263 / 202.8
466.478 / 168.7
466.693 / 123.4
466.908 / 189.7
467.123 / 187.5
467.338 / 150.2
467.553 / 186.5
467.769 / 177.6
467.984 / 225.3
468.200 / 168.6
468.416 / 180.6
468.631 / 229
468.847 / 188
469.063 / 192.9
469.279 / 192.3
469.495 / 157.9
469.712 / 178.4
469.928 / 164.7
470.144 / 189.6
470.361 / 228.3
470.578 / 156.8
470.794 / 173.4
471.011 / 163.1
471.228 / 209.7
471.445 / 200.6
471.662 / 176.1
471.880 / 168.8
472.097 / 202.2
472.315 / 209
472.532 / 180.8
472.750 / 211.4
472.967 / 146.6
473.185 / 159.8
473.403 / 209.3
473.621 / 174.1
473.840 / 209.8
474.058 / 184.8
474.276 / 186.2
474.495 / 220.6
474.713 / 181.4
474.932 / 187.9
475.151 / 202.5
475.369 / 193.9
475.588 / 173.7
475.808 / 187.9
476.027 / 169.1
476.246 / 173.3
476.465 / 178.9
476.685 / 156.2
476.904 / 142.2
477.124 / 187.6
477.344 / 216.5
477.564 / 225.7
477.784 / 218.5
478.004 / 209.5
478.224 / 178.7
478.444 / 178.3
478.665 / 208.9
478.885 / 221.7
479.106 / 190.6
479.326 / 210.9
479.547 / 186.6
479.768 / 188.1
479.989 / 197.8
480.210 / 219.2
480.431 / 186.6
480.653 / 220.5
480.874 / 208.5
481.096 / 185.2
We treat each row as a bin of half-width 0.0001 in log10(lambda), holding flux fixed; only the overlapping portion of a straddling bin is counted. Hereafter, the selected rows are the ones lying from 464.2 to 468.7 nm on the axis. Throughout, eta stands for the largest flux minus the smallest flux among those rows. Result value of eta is 106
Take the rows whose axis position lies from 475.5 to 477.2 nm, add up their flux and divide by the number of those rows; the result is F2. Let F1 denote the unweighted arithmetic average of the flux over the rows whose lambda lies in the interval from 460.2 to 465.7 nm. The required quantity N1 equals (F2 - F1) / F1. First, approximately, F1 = 190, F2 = 171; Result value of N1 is -0.10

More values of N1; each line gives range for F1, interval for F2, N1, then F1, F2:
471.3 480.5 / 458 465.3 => -0.02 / 191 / 187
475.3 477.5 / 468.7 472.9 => 0.05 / 178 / 187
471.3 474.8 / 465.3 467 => -0.06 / 189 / 178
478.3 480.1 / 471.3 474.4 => -0.05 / 198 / 187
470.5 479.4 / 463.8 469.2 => -0.02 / 189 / 186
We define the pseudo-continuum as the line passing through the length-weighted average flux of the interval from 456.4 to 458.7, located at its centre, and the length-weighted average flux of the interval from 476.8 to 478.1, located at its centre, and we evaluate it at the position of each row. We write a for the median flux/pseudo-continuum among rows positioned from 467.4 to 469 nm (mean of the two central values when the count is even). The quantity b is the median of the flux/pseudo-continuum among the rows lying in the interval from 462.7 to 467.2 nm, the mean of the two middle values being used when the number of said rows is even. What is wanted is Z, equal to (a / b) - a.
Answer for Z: -0.013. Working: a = 0.991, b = 1.01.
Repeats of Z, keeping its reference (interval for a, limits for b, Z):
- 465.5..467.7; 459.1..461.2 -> -0.007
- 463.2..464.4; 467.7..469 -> 0.028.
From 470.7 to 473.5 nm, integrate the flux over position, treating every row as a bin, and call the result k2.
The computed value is 519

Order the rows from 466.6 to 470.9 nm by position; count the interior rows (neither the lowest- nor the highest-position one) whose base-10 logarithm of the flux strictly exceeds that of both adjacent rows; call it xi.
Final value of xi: 7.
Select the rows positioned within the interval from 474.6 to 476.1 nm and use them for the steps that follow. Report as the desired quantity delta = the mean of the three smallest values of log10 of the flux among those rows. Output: 2.24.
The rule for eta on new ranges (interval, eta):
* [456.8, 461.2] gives 92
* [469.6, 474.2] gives 82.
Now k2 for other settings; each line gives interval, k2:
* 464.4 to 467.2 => 510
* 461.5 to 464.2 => 523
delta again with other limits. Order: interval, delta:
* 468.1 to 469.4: 2.25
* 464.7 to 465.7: 2.27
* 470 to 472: 2.21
